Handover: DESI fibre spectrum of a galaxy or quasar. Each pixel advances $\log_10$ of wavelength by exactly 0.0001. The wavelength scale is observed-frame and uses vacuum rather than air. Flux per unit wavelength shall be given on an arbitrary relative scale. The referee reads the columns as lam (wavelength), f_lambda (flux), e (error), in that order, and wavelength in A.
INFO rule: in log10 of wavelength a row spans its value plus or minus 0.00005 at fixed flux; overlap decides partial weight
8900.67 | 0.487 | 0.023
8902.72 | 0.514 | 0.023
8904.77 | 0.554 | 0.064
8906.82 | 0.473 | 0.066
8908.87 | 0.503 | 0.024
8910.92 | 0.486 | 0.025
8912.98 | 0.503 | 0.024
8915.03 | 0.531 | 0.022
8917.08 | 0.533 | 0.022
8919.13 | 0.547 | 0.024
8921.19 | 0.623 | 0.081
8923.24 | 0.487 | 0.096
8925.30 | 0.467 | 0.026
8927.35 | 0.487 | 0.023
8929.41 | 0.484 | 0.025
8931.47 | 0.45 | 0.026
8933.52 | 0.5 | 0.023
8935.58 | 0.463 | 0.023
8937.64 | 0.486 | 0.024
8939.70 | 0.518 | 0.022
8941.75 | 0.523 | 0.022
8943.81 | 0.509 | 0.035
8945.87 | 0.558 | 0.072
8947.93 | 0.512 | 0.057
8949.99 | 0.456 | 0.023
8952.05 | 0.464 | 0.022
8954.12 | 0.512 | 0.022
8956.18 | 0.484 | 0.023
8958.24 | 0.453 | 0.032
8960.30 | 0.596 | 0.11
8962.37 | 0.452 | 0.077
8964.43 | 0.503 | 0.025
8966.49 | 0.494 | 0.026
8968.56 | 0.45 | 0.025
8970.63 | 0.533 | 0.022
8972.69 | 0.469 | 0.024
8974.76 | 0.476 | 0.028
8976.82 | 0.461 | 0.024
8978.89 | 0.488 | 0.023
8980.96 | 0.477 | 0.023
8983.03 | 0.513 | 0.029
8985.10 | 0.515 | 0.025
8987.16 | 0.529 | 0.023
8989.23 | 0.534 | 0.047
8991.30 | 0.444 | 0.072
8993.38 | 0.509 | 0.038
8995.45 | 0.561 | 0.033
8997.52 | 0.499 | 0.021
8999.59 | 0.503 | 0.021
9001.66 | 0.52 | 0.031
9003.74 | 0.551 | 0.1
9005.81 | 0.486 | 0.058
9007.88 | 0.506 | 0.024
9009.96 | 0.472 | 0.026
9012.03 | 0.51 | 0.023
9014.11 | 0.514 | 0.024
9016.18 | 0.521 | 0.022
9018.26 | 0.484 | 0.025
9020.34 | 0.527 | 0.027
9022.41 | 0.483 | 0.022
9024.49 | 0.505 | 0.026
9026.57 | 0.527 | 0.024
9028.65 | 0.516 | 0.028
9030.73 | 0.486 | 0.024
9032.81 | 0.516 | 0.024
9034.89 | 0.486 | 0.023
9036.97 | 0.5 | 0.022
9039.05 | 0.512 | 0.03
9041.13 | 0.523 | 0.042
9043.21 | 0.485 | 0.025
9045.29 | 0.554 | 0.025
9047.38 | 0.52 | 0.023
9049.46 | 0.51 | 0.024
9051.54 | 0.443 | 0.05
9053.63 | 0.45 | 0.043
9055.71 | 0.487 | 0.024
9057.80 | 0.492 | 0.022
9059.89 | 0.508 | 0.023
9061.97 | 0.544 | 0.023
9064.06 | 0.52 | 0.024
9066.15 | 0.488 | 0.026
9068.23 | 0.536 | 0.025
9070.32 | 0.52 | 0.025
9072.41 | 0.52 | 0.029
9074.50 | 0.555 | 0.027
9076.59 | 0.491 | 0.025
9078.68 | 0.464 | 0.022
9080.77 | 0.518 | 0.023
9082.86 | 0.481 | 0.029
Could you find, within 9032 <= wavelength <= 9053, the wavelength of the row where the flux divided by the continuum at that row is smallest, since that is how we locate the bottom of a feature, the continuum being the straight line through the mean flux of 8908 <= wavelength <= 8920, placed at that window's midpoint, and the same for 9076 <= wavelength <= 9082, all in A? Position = 9051.54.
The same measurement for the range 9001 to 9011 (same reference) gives 9009.96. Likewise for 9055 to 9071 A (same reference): 9055.71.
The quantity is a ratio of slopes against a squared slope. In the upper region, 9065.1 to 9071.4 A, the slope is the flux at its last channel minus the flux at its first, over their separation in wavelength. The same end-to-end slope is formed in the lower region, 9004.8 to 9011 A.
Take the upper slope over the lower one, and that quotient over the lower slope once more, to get 674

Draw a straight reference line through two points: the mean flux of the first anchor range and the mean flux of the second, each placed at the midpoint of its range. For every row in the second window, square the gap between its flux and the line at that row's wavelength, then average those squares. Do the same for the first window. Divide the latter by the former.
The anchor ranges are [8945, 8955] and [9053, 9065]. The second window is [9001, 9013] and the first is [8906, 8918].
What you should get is 0.7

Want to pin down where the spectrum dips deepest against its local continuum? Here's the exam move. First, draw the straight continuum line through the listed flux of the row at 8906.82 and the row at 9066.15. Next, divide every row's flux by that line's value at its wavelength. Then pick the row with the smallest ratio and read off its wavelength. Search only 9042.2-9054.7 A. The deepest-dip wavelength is 9051.54 A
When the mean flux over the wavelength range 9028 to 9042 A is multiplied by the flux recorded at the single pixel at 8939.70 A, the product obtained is 0.262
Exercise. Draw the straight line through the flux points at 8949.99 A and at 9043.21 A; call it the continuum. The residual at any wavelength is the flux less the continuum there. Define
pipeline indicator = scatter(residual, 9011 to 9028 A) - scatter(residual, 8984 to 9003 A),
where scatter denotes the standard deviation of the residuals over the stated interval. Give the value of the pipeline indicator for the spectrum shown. -0.014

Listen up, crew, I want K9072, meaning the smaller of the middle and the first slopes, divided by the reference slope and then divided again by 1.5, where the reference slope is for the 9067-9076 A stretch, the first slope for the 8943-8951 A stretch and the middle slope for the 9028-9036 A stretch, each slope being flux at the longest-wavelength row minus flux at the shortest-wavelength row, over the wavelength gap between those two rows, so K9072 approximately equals -1.9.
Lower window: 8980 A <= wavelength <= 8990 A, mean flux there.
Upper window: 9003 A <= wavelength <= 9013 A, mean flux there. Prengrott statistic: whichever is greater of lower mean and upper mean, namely 0.514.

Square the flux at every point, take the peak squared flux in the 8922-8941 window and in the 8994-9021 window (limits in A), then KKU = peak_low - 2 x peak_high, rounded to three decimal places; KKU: -0.361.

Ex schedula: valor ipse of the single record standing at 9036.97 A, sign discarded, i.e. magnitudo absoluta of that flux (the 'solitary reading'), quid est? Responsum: 0.500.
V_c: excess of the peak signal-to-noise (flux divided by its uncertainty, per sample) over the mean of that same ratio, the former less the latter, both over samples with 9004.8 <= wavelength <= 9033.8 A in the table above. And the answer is 4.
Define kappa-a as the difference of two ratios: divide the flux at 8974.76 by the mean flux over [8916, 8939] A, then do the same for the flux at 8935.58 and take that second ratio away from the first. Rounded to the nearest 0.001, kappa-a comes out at 0.026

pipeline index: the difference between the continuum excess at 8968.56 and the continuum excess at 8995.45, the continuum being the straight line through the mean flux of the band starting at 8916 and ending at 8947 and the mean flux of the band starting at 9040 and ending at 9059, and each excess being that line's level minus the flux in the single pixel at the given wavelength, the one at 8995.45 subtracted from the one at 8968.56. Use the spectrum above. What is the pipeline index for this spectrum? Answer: 0.114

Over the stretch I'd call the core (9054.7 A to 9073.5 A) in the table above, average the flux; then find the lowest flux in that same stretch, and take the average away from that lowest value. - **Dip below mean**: -0.026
